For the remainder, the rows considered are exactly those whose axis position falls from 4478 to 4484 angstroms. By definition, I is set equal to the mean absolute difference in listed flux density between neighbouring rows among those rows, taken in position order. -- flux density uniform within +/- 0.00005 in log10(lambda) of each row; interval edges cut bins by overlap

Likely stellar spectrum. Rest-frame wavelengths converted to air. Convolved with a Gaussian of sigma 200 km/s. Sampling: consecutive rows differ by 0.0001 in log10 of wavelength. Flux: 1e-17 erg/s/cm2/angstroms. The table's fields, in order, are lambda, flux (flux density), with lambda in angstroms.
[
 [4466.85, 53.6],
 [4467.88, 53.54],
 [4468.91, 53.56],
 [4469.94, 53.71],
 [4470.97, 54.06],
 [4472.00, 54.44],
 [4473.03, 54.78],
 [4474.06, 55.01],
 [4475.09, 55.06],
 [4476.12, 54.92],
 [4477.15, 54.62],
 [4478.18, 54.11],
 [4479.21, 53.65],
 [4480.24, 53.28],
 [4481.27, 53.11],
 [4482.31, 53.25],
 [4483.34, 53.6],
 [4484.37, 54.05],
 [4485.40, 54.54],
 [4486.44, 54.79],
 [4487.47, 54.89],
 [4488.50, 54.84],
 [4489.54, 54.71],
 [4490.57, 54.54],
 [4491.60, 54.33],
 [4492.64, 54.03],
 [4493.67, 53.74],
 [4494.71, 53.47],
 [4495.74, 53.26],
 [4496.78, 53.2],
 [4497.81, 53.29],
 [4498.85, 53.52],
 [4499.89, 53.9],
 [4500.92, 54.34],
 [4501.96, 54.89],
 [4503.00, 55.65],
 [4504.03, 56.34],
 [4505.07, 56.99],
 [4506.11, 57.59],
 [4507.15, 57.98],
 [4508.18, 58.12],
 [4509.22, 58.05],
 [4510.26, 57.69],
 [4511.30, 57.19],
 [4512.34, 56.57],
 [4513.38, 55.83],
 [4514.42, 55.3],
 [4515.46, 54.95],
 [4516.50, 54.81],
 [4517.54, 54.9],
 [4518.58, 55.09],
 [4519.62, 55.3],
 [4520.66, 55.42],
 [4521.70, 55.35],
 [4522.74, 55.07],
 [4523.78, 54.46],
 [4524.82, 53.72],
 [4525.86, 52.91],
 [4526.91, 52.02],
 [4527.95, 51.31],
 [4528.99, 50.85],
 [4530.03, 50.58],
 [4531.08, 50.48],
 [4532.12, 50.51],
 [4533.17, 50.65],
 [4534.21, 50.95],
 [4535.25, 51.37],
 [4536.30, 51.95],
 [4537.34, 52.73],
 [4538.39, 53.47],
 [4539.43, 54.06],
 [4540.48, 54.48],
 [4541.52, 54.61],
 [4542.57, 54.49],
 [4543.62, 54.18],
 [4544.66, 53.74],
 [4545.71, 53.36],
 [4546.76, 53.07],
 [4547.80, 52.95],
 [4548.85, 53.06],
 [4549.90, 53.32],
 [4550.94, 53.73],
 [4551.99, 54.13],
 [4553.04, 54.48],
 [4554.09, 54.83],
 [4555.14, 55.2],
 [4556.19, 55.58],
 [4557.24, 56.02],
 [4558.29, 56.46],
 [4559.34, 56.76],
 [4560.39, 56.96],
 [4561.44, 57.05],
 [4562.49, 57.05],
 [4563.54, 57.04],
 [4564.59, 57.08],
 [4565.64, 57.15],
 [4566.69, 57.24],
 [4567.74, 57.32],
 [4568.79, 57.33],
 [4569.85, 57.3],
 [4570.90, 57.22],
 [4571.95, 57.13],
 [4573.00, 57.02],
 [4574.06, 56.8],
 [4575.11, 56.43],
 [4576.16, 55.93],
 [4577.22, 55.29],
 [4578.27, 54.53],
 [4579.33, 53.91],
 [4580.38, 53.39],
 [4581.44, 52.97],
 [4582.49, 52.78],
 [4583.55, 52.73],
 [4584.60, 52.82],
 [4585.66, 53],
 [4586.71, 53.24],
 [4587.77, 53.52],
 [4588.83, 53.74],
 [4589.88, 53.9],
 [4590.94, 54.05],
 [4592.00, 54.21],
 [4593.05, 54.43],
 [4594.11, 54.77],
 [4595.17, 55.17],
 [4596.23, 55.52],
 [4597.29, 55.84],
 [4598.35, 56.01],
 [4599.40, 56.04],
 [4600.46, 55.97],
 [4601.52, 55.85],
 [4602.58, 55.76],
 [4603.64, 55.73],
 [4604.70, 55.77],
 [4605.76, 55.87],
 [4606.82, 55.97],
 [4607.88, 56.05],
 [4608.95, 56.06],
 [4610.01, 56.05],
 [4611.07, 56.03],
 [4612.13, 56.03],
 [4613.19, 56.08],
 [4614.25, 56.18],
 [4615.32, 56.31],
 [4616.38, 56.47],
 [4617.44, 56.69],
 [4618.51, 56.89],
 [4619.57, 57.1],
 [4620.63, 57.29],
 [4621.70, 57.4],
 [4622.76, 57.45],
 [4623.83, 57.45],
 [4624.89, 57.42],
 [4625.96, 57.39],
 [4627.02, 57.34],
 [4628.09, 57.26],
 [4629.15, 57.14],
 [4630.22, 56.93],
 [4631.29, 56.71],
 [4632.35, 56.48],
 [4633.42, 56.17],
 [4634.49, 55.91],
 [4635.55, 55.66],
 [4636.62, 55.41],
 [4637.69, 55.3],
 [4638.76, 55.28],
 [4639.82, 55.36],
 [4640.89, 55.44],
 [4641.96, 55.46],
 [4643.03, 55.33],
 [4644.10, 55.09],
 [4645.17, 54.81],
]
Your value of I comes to 0.298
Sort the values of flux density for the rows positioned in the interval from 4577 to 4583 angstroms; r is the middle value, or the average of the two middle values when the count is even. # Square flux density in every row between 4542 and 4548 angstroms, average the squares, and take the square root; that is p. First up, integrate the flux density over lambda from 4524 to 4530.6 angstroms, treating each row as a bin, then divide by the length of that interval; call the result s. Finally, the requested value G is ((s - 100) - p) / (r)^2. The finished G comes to -0.035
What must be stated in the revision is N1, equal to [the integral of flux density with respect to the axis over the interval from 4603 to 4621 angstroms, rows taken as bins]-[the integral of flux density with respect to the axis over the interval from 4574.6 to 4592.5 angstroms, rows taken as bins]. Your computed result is 48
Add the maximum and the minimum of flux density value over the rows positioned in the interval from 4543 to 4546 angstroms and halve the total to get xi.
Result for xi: 53.8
